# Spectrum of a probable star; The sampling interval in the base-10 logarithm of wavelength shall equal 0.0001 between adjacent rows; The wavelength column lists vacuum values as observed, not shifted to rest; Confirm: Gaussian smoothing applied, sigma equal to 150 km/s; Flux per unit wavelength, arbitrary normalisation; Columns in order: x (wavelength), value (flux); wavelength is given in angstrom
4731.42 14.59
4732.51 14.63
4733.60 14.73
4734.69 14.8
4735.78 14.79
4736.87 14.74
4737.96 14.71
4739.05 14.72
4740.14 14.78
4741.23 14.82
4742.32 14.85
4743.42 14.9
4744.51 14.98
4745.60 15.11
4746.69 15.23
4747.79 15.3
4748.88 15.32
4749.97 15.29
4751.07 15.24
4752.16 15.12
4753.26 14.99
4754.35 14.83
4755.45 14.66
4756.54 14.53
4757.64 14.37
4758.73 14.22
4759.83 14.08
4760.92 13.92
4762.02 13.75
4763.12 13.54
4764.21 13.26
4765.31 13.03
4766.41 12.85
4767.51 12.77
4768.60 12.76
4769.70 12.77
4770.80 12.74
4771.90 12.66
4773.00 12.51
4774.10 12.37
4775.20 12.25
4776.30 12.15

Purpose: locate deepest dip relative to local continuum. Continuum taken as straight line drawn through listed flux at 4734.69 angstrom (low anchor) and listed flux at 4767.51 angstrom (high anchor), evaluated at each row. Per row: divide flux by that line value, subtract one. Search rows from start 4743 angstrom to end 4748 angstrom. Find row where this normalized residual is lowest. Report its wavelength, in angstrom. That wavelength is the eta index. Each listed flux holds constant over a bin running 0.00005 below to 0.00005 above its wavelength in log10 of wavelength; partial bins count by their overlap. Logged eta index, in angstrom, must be 4743.42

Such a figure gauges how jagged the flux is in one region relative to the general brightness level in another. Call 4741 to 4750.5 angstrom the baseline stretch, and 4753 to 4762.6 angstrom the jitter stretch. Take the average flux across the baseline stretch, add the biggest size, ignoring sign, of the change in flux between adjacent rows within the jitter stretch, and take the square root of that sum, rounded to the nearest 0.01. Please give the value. 3.91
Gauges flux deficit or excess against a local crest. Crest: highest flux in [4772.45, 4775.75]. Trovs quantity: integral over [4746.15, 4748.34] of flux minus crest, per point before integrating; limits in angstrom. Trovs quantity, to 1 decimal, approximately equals 6.0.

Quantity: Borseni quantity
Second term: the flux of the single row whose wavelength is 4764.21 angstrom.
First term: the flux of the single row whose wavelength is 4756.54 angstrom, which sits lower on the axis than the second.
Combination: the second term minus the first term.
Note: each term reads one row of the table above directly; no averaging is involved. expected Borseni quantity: -1.3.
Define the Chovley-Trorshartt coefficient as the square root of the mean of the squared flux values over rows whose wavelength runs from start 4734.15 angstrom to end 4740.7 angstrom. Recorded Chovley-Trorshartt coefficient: 14.8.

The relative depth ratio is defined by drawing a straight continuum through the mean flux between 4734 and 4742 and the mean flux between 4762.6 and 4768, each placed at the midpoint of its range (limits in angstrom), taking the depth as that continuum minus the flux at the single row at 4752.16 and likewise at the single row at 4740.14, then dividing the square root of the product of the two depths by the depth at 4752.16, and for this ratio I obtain -0.3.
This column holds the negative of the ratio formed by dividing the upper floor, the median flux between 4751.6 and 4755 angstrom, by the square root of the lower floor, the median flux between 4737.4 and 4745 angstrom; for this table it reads -3.89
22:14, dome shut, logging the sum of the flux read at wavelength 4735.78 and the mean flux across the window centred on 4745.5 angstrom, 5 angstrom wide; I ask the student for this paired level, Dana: 29.9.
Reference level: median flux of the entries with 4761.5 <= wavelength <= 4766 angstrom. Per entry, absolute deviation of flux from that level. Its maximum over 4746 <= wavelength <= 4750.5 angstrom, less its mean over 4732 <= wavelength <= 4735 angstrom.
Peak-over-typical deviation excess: 0.6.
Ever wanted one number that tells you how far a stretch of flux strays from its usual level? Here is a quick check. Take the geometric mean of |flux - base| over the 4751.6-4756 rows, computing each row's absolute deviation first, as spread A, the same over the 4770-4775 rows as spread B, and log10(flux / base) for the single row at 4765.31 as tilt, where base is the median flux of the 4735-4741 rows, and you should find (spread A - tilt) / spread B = 0.10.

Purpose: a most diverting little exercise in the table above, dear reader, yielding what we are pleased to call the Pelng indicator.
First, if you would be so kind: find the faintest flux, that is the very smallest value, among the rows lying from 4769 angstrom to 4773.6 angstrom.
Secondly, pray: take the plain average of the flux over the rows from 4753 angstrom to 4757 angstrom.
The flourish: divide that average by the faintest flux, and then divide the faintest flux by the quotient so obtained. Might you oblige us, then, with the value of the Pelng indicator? 10.6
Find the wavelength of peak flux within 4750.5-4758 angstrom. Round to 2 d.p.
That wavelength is 4751.07 angstrom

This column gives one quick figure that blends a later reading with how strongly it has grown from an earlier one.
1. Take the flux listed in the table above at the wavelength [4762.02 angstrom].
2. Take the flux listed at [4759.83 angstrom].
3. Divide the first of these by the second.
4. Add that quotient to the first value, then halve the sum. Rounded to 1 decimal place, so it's 7.4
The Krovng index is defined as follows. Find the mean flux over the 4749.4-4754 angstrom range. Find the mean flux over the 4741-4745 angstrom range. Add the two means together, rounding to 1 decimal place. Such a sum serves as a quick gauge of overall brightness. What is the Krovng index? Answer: 30.0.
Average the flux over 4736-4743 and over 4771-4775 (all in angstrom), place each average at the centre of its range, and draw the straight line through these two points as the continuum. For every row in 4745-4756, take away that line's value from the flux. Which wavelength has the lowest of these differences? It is 4745.60 angstrom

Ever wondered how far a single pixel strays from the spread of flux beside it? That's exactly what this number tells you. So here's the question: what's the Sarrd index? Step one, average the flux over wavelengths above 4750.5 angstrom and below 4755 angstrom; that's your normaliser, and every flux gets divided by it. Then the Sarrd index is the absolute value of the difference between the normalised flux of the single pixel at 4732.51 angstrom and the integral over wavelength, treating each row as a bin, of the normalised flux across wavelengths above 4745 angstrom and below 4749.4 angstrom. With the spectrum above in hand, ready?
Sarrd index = 3.5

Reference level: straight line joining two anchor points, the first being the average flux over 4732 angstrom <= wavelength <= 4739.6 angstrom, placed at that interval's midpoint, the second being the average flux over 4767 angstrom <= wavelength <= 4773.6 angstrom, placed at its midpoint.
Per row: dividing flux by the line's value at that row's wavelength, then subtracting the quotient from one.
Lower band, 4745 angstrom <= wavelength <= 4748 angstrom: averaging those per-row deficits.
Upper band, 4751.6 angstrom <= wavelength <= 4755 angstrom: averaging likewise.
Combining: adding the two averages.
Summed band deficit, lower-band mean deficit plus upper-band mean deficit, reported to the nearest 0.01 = -0.17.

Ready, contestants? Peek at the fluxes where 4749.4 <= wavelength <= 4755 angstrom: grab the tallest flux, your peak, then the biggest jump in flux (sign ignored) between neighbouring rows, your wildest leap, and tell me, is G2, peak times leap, 2.4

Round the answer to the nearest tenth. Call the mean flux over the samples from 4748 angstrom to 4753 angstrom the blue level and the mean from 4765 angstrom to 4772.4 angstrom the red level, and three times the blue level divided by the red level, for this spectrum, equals 3.6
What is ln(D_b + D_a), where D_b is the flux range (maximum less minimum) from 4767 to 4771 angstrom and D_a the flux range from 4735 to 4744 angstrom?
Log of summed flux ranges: -1.5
